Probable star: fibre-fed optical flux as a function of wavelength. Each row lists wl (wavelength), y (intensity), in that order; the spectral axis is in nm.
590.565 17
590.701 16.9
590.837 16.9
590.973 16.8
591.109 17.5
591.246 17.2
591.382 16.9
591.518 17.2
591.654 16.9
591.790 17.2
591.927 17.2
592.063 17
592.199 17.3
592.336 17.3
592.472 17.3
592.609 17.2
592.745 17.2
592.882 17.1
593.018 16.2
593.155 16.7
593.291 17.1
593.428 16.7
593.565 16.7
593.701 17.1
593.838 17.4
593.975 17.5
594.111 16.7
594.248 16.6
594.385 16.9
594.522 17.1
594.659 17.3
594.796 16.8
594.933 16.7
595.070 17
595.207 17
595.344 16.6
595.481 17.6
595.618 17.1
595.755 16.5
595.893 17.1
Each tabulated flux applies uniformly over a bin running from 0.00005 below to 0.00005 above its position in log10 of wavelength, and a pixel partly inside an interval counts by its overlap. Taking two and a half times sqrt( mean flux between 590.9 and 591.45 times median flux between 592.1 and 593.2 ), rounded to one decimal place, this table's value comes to 42.9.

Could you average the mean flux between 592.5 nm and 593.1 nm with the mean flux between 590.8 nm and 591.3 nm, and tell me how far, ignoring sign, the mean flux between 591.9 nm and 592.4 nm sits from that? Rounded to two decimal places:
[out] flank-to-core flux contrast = 0.19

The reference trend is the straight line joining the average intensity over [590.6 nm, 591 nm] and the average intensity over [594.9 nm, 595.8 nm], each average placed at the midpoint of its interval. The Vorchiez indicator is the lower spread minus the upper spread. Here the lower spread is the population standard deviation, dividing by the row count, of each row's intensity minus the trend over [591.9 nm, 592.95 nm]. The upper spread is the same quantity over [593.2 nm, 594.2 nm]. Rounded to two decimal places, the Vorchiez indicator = -0.21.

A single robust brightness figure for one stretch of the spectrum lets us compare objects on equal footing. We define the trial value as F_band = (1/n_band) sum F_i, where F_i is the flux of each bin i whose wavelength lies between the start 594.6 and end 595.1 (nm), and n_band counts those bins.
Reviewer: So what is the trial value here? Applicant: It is 16.9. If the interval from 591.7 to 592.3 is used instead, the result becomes 17.2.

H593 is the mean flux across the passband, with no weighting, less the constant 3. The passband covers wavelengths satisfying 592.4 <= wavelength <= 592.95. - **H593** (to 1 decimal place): 14.2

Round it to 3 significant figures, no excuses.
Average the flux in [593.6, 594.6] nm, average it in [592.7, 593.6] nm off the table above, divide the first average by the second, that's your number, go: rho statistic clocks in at 1.01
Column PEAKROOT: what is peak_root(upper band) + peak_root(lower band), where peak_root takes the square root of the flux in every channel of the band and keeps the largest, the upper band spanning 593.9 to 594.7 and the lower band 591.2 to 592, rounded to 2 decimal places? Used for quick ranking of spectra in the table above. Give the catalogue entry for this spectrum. 8.33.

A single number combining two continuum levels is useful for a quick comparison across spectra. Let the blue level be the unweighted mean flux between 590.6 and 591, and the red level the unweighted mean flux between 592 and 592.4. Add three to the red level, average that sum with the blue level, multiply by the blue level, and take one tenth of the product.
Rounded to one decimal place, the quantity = 31.3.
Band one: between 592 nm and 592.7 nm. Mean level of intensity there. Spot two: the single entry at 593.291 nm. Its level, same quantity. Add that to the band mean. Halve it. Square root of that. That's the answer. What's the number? 4.14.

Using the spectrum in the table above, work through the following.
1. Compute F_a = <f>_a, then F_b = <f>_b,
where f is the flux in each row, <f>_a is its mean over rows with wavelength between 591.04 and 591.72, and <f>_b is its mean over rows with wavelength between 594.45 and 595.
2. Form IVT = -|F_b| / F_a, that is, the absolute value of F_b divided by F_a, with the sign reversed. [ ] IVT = -0.99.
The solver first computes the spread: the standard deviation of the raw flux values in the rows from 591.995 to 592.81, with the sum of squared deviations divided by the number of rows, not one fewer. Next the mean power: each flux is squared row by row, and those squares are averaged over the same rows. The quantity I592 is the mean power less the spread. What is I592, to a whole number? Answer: 296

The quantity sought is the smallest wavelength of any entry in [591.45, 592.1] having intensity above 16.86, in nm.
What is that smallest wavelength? 591.518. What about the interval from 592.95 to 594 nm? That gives 593.291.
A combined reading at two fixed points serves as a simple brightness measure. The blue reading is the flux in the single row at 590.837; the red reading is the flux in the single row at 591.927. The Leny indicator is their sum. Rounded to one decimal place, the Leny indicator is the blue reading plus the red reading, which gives 34.1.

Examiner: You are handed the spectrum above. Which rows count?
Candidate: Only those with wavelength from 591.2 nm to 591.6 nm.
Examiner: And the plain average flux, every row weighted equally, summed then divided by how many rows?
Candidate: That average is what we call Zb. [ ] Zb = 17.1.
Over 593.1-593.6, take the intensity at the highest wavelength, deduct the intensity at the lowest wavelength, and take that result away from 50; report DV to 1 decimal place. 50.0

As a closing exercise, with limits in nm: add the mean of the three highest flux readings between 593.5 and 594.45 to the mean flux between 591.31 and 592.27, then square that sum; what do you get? 1186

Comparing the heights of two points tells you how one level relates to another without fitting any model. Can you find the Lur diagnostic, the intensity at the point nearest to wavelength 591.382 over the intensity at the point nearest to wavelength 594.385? 1.00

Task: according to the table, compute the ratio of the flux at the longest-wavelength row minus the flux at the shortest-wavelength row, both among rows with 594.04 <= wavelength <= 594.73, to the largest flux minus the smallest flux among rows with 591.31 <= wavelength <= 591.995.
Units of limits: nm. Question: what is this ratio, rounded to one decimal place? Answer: 2.0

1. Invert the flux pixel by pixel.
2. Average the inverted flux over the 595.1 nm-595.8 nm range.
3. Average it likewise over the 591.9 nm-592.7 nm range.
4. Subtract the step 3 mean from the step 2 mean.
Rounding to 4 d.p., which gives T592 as 0.0009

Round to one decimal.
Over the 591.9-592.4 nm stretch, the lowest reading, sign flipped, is -17.0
